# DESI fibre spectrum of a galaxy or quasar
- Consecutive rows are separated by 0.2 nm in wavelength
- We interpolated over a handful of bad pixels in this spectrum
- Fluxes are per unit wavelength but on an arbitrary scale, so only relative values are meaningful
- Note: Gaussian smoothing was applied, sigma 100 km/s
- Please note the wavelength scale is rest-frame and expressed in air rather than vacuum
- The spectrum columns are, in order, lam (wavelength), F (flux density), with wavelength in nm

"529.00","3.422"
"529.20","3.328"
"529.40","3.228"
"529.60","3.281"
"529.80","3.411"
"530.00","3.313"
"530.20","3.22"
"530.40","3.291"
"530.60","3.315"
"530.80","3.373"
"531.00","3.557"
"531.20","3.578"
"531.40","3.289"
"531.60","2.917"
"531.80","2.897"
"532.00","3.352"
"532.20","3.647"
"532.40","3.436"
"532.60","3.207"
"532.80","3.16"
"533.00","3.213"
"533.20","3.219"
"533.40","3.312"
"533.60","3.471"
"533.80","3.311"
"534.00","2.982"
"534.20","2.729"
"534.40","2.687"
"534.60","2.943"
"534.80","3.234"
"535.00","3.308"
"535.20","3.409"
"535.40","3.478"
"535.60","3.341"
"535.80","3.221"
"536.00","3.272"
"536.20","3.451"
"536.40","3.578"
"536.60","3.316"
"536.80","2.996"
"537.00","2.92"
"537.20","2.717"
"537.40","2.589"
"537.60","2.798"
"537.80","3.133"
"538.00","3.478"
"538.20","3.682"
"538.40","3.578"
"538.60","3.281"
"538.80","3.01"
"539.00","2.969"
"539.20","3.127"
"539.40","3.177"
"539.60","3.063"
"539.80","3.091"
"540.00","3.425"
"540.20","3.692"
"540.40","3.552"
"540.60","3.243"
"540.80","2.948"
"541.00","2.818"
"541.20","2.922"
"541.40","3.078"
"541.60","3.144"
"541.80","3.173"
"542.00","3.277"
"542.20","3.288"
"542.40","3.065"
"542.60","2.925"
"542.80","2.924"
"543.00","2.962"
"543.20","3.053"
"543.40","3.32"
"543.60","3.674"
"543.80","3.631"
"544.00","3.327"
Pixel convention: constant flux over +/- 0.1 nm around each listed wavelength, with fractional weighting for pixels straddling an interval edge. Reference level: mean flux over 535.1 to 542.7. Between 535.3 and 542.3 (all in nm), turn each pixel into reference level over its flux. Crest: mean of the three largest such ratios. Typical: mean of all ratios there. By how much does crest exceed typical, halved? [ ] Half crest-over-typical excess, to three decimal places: 0.088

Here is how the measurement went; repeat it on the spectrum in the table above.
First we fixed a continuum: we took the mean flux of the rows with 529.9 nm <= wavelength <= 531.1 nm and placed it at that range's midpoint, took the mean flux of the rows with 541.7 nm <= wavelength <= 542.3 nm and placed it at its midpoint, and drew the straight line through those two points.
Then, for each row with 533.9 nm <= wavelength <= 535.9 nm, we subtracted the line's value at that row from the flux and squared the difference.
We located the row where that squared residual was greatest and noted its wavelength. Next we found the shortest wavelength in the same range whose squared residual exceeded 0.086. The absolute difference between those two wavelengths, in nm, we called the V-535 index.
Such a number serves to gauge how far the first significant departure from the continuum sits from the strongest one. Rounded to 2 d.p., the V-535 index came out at 0.40 nm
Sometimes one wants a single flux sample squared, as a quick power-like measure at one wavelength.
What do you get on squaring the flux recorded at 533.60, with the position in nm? 12.0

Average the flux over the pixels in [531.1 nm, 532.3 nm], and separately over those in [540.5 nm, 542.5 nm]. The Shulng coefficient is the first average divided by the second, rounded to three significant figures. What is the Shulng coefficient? 1.06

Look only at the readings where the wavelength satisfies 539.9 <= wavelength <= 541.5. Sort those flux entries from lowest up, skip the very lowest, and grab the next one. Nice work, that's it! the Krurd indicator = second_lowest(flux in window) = 2.922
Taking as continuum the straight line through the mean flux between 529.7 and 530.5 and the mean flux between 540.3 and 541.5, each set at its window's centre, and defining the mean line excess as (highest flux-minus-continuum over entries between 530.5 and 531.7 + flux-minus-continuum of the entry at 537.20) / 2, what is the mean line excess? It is -0.08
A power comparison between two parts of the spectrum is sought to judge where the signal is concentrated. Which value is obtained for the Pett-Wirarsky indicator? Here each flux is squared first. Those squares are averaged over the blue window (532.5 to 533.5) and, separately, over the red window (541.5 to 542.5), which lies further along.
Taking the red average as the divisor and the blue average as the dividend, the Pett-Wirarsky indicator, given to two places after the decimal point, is 1.02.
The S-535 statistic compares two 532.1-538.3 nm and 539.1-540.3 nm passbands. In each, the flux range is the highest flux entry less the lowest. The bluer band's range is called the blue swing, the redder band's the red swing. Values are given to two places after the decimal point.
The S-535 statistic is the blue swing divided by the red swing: 1.74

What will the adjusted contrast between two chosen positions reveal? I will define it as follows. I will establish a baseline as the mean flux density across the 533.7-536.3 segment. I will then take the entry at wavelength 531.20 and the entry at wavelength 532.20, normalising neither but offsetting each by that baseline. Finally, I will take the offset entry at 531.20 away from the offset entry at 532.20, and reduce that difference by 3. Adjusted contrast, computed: -2.93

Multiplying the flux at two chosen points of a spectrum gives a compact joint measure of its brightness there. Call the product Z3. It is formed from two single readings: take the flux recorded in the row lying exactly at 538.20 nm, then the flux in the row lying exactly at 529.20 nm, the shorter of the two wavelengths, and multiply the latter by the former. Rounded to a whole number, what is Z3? 12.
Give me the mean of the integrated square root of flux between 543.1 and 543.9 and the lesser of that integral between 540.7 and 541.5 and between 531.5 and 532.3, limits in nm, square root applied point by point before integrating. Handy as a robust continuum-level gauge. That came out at 1.43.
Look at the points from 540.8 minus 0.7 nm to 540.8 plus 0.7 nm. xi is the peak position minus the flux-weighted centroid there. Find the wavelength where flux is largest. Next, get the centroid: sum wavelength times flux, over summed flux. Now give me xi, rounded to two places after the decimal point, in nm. -0.57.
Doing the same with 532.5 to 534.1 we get 0.30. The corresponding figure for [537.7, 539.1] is -0.18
